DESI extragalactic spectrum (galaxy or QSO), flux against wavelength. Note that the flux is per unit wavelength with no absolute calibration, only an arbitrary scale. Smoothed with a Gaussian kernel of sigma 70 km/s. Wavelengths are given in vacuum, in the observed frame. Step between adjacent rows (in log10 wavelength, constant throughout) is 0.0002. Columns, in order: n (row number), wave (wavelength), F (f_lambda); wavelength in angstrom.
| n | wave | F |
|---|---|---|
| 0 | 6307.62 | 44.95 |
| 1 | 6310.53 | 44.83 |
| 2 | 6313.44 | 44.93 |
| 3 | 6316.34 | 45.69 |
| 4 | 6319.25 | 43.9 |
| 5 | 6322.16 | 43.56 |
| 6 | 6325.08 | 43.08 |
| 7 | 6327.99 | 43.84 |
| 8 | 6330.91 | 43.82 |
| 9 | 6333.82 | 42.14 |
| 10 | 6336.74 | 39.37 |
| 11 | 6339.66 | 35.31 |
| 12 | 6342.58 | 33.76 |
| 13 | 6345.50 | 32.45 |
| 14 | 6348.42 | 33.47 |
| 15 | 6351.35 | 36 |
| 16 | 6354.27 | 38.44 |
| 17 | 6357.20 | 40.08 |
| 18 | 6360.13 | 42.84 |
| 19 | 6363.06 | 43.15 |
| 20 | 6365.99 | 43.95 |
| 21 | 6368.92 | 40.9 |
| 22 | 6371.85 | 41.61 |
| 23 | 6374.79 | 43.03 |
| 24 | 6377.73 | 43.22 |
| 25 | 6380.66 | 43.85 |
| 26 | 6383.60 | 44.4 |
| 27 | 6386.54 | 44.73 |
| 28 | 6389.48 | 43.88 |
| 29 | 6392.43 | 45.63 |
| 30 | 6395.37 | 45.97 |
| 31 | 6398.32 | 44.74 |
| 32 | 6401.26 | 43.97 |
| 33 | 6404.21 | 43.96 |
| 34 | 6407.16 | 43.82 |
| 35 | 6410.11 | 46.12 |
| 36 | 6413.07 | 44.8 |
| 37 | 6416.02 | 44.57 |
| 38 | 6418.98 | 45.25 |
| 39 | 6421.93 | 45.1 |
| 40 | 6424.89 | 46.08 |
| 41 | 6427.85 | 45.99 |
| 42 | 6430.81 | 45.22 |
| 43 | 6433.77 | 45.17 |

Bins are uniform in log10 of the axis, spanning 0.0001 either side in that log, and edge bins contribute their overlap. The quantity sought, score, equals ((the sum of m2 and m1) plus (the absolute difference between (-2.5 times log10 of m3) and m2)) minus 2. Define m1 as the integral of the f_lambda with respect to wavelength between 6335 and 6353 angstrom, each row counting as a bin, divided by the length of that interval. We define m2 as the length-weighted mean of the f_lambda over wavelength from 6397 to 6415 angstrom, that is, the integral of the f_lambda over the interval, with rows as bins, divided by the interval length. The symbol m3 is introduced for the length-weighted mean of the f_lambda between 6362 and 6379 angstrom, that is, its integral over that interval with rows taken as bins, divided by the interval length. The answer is 126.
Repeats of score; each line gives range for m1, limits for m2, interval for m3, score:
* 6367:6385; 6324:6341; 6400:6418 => 128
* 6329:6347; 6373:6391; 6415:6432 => 128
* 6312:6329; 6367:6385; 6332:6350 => 132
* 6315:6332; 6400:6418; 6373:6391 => 135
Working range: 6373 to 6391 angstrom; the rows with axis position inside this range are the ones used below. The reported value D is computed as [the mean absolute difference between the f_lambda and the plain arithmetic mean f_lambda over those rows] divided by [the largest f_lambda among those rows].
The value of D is 0.011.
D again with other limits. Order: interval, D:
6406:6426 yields 0.013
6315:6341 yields 0.049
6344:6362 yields 0.076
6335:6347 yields 0.054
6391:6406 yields 0.016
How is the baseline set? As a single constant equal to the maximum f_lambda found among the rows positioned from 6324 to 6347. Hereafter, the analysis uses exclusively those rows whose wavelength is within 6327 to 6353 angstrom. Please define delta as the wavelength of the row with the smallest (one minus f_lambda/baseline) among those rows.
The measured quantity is 6327.99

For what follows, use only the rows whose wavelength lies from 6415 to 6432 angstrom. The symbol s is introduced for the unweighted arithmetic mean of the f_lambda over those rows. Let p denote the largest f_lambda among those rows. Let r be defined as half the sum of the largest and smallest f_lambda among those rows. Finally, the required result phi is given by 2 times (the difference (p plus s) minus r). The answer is 92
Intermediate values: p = 46.08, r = 45.3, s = 45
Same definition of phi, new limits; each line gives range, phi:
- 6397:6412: 91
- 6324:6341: 91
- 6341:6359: 79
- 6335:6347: 77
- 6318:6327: 88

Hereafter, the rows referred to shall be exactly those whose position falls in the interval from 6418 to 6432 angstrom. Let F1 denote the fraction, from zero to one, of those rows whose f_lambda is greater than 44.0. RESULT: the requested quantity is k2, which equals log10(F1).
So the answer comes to 0.00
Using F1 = 1.00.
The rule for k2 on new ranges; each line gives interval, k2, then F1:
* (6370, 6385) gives -0.70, 0.20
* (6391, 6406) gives -0.22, 0.60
